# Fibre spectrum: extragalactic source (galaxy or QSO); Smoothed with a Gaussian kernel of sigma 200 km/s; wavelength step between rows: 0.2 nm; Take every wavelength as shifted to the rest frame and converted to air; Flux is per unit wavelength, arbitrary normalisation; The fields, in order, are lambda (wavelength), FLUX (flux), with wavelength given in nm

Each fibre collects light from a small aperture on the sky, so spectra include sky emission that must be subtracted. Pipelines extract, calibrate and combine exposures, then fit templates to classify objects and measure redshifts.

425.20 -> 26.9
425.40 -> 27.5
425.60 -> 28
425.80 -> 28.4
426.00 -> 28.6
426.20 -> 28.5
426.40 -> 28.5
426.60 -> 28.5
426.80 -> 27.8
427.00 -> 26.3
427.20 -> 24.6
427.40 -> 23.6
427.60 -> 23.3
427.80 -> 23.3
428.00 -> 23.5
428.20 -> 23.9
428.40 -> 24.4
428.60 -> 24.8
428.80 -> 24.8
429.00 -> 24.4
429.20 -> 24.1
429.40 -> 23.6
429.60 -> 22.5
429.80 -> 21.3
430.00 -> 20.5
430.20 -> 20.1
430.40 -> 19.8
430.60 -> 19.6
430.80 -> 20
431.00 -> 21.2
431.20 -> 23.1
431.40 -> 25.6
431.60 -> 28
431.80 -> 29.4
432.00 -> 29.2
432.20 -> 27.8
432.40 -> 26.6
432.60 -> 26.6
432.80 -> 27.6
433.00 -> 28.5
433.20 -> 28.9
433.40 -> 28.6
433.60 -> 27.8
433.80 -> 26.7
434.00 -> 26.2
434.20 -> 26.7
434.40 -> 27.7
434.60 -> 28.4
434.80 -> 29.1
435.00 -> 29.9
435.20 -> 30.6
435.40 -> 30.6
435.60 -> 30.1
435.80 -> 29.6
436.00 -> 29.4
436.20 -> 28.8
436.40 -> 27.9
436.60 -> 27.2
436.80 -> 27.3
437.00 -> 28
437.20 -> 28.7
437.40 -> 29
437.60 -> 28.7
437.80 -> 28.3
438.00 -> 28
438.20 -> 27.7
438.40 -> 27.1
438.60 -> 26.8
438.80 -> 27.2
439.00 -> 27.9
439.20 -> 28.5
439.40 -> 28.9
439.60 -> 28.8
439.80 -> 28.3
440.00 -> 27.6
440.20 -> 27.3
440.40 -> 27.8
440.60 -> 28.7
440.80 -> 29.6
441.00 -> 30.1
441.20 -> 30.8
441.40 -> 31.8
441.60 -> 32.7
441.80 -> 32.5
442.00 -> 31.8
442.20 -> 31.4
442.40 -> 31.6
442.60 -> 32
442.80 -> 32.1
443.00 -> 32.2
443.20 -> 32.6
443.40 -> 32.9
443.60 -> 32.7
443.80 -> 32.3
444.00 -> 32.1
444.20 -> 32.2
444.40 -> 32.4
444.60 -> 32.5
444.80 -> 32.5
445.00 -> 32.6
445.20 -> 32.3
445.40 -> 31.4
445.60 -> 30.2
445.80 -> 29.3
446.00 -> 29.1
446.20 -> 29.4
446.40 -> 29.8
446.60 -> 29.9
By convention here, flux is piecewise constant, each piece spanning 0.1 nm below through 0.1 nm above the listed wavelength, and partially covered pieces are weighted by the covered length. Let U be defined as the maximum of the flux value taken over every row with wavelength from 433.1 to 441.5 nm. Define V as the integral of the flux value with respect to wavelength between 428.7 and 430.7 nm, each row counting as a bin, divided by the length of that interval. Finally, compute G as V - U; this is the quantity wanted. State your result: -10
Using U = 31.8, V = 22.1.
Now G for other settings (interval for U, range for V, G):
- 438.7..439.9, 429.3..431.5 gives -7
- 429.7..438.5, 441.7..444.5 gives 2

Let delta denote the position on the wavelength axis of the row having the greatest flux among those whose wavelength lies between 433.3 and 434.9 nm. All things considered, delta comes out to 434.80 nm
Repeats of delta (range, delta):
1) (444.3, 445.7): 445.00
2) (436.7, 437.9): 437.40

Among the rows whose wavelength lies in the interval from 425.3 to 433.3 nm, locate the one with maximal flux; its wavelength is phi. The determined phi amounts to 431.80 nm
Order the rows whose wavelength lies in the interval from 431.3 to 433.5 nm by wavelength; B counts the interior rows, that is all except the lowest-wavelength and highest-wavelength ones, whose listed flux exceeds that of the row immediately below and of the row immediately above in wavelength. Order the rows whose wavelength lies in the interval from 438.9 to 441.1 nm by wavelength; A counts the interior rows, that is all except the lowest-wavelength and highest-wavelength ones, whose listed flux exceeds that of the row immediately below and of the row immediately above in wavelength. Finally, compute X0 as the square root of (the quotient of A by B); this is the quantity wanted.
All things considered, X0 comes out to 0.71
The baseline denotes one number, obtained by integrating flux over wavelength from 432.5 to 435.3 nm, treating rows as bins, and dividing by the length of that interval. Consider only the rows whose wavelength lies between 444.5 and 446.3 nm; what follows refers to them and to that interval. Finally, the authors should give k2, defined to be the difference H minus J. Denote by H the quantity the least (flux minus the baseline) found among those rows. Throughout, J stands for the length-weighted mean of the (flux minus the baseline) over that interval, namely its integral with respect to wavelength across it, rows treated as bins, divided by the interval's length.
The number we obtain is -1.9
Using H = 1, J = 3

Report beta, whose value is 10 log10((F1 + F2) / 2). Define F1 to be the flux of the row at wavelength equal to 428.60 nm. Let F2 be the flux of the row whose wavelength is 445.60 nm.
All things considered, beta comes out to 14.4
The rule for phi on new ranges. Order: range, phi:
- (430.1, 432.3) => 431.80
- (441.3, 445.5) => 443.40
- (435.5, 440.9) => 435.60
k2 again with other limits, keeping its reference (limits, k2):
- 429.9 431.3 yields -1.0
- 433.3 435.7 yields -2.3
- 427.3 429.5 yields -0.7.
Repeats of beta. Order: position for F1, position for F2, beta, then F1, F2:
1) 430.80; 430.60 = 13.0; 20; 19.6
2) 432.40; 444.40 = 14.7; 26.6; 32.4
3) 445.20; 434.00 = 14.7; 32.3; 26.2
